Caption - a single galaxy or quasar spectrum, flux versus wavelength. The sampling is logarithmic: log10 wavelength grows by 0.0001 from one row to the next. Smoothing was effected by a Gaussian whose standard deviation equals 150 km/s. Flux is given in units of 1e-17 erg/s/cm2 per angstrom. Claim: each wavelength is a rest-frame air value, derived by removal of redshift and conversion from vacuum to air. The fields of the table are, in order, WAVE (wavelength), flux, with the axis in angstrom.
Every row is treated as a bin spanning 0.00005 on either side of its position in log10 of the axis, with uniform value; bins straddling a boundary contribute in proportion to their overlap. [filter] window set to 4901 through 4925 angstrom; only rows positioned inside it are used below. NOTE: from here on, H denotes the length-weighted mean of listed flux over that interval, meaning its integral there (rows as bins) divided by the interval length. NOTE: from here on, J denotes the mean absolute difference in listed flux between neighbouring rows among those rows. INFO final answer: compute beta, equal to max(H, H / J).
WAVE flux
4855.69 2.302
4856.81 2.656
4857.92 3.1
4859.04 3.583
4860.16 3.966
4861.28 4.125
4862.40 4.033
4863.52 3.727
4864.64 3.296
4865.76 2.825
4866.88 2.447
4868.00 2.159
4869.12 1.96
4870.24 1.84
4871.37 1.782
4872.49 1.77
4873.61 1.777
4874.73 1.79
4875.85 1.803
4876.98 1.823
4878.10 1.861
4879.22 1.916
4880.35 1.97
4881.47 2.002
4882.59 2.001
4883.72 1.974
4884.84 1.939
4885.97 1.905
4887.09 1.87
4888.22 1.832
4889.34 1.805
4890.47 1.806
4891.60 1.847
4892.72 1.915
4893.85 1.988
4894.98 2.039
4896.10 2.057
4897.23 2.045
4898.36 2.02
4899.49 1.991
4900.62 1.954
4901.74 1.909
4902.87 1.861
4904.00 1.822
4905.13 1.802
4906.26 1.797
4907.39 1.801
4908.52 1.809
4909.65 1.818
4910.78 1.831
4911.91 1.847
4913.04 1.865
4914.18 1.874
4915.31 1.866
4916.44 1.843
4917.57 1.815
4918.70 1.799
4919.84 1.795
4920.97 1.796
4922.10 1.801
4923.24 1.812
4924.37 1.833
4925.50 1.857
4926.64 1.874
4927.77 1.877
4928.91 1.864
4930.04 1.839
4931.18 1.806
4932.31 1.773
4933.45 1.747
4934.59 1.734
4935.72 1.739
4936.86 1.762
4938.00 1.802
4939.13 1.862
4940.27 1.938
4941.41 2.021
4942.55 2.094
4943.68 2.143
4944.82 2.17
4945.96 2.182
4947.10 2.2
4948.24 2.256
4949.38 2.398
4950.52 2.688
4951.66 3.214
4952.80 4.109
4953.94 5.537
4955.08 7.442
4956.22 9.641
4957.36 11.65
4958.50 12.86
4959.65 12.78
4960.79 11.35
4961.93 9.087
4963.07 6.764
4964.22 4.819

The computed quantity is 120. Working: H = 1.83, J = 0.02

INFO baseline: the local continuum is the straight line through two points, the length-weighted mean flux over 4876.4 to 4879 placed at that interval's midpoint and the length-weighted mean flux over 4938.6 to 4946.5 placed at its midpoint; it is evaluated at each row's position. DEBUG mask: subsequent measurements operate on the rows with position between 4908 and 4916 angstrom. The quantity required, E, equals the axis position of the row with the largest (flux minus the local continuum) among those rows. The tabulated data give 4914.18 angstrom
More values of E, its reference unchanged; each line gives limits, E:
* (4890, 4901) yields 4896.10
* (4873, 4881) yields 4880.35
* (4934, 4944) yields 4943.68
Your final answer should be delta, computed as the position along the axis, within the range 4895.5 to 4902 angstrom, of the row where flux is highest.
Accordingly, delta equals 4896.10 angstrom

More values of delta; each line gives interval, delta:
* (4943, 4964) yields 4958.50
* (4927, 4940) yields 4927.77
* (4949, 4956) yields 4955.08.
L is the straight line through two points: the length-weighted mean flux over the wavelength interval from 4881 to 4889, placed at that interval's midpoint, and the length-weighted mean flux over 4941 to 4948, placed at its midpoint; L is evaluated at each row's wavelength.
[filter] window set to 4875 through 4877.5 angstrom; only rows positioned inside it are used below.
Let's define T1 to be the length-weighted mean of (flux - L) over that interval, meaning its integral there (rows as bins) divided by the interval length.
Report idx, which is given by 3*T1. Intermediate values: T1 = -0.09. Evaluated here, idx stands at -0.3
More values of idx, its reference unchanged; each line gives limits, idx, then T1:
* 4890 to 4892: -0.4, -0.12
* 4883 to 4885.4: 0.1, 0.03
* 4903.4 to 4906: -0.6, -0.19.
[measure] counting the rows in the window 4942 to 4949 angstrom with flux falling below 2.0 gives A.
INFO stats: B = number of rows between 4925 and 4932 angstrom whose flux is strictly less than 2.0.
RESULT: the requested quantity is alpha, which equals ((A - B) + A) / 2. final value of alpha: -3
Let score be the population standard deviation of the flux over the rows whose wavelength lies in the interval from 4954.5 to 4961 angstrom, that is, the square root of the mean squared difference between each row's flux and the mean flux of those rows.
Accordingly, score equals 1.90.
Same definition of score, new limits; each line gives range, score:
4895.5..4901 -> 0.04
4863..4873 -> 0.67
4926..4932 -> 0.03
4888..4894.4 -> 0.07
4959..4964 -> 2.28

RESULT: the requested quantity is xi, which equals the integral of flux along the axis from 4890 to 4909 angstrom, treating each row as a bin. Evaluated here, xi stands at 36.3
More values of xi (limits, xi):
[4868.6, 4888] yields 36.5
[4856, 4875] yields 52.5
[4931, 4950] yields 37.7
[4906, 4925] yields 34.7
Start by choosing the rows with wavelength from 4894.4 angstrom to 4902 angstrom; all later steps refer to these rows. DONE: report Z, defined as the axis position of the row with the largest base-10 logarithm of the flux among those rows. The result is 4896.10 angstrom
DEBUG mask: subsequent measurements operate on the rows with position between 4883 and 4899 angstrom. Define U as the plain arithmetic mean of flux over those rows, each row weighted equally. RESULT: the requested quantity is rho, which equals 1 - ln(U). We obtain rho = 0.342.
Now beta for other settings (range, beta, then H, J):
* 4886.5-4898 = 53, 1.92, 0.04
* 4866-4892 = 37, 1.92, 0.05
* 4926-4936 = 96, 1.81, 0.02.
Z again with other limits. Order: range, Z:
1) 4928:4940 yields 4928.91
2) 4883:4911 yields 4896.10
